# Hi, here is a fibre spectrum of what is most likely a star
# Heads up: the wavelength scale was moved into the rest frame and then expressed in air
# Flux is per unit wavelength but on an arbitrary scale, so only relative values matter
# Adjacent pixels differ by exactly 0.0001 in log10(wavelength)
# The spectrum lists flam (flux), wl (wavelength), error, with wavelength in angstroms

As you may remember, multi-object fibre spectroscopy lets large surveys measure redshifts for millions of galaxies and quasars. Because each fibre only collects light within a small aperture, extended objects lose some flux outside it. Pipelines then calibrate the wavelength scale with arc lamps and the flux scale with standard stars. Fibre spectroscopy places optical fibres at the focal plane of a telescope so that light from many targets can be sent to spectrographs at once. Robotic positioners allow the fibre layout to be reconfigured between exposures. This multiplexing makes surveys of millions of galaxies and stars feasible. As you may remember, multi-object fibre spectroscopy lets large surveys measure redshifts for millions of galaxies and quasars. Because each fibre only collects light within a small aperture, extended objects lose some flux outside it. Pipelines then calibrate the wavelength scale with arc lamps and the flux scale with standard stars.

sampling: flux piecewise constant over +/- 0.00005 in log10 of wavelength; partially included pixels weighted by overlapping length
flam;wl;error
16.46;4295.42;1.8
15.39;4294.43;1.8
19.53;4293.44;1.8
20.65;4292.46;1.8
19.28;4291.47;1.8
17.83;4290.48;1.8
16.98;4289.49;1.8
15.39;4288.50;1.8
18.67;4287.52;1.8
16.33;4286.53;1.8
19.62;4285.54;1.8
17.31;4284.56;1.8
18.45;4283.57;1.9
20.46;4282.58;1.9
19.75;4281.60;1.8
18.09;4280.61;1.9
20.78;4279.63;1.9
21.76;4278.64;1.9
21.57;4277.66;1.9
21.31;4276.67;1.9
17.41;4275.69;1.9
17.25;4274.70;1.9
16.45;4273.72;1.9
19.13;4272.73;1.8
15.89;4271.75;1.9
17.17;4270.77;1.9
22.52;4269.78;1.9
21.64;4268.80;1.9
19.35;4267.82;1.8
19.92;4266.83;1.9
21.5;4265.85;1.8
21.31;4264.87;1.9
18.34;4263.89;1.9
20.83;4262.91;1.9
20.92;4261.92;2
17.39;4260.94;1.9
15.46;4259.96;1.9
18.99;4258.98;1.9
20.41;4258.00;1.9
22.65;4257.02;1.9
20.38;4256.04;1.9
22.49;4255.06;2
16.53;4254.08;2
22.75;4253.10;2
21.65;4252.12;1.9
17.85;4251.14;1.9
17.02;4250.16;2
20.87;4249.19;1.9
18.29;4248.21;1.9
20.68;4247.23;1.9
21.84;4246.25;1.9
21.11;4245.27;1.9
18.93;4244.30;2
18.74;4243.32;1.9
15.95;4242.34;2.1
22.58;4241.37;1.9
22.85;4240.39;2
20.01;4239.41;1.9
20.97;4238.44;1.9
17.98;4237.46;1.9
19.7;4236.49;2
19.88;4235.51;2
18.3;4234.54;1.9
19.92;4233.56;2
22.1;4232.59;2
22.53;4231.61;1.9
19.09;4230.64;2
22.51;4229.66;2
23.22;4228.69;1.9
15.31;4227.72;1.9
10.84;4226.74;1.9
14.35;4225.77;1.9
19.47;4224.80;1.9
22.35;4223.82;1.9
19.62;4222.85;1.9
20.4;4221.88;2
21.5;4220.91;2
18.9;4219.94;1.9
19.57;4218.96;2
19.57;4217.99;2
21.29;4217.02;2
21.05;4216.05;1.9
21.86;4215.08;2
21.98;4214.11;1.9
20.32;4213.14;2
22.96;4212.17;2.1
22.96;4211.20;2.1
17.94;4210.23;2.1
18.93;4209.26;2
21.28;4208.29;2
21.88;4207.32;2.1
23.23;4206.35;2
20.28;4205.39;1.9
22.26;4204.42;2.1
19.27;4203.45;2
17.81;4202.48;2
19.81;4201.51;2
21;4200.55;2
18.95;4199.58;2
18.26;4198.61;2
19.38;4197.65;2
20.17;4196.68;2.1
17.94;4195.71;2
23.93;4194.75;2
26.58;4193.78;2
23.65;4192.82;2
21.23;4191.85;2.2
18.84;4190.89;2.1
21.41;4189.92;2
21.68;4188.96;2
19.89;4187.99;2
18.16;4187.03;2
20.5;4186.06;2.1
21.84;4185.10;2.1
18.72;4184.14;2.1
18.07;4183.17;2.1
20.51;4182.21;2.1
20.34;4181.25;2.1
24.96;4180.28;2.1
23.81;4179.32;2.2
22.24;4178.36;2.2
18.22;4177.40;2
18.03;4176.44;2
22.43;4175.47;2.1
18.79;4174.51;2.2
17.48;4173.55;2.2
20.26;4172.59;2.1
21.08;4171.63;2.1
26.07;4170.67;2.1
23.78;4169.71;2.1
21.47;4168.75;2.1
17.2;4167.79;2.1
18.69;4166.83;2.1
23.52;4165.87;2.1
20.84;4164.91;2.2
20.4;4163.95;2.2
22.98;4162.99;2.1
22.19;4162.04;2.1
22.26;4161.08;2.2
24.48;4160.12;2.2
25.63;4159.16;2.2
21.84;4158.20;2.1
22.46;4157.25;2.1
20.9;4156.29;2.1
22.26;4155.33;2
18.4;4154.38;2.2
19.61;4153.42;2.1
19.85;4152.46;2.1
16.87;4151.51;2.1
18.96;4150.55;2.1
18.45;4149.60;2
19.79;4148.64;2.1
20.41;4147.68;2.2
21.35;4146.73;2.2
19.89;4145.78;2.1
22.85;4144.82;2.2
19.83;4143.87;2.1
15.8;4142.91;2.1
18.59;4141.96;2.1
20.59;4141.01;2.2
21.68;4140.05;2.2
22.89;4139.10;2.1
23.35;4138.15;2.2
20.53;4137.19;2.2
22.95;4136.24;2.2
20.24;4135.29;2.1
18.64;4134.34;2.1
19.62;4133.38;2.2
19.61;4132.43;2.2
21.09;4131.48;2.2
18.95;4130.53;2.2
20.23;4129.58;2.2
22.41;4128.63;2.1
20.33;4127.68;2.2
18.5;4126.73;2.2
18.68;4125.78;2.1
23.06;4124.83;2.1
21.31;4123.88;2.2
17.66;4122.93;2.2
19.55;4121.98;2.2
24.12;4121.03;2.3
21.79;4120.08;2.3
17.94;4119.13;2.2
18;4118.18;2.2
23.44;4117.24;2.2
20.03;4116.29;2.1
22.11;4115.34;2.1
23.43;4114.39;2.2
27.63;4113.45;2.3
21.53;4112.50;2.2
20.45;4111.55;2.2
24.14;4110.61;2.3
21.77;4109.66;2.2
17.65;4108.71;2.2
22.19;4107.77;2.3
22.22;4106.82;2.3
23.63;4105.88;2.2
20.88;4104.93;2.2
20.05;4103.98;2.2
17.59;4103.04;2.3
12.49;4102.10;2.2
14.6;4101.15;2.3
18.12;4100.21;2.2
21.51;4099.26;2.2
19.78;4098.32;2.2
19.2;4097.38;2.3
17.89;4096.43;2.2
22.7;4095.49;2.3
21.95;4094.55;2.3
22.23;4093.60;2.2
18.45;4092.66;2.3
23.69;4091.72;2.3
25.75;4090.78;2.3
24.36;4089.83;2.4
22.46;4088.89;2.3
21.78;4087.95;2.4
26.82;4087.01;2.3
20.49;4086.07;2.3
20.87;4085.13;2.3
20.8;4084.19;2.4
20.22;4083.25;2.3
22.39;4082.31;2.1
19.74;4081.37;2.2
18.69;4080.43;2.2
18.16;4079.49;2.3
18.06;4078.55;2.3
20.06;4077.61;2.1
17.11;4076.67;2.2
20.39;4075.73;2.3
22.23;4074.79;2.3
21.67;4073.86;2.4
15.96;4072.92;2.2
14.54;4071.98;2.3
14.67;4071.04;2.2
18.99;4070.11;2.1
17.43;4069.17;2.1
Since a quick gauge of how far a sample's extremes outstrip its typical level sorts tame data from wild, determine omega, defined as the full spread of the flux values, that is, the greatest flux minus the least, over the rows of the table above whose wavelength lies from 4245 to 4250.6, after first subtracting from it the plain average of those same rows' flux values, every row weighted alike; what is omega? -15.1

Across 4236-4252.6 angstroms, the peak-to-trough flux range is 6.9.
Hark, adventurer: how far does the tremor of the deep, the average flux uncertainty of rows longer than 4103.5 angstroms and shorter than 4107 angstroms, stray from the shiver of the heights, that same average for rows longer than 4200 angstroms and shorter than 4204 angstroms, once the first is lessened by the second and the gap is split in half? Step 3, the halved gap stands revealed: 0.11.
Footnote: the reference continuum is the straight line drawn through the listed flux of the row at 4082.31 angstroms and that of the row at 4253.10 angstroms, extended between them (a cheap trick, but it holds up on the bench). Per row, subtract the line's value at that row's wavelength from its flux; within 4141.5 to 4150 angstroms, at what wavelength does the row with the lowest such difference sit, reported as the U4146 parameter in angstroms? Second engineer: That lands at 4142.91 angstroms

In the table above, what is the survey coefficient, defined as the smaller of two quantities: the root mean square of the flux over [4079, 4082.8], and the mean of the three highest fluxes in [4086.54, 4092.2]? 19.8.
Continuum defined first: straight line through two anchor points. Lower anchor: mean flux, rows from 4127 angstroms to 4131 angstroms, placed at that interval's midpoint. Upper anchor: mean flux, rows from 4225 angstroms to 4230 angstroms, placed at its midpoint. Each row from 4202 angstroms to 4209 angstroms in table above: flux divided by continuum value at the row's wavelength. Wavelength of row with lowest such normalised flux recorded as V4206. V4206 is 4202.48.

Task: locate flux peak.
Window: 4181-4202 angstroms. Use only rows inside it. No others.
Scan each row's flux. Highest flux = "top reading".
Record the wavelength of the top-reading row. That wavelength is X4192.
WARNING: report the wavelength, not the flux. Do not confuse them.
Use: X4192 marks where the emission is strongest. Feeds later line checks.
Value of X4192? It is 4193.78 angstroms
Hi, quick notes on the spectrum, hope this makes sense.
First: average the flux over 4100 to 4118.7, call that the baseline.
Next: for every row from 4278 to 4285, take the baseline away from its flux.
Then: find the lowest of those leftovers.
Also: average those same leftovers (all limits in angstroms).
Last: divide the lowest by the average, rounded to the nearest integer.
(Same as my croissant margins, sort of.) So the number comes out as 3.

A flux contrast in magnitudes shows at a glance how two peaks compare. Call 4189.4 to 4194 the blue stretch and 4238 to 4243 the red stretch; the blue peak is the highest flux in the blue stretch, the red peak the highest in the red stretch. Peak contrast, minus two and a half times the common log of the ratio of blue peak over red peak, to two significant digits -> -0.16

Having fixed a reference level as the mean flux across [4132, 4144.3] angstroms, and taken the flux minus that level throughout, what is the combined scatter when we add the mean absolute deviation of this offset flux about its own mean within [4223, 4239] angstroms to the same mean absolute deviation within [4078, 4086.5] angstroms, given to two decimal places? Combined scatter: 3.61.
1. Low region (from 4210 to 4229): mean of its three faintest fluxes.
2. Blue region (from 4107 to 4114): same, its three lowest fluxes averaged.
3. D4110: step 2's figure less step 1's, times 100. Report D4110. 638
